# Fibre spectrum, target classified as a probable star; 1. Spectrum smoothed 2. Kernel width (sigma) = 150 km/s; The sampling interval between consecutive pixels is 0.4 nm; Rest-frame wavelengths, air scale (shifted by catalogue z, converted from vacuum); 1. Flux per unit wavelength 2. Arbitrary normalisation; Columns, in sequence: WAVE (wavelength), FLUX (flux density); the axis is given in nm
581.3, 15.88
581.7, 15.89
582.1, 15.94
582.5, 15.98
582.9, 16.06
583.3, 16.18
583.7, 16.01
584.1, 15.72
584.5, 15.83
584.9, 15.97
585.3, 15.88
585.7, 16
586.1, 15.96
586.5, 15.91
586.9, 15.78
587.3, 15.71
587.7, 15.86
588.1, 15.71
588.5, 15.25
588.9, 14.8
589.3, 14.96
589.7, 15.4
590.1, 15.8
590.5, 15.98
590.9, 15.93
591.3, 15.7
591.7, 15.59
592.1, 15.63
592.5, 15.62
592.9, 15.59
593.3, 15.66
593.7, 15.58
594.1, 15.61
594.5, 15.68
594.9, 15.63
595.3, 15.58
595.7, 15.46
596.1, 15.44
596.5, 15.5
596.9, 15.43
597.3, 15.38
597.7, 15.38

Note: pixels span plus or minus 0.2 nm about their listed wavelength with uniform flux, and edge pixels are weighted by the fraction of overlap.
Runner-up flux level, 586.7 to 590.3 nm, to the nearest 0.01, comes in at 15.80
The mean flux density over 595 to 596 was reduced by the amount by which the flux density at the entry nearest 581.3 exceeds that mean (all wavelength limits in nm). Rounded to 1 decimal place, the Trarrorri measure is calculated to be 15.2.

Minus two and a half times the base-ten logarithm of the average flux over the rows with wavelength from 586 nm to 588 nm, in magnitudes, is -3.00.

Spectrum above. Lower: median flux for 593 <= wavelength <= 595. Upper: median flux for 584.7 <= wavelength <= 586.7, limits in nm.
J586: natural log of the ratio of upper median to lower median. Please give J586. 0.021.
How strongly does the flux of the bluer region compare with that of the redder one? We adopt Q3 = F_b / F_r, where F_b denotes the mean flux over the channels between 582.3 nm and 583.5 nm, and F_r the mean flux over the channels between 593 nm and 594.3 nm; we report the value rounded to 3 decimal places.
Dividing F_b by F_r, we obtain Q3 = 1.029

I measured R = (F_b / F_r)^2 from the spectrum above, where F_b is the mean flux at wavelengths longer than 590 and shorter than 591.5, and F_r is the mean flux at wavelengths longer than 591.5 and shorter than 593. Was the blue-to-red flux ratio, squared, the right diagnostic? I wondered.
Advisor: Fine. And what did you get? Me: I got 1.03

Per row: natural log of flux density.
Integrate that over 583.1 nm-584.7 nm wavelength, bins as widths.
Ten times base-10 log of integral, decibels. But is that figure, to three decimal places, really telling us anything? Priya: 6.464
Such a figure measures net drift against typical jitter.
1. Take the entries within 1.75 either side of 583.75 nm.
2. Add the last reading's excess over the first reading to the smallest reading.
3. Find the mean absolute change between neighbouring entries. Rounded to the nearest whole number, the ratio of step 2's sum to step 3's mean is 120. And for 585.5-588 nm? 177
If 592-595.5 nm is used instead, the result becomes 319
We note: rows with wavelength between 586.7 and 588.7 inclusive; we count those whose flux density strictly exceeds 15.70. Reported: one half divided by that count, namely 0.125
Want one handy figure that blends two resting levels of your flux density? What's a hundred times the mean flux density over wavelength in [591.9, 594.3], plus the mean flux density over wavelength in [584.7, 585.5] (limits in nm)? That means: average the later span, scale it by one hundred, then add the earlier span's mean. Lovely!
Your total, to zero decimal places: 1577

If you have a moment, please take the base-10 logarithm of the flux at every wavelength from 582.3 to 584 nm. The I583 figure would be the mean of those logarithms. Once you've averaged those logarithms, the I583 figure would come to 1.21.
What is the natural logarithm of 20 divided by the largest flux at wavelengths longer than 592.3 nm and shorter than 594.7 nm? 0.243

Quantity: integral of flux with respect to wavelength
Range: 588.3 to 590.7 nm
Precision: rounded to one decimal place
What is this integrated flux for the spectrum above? 36.9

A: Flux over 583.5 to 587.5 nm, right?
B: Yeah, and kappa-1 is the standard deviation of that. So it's 0.11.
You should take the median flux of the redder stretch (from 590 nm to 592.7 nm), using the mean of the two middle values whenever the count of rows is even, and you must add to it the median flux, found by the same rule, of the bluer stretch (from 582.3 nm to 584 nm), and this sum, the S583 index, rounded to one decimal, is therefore 31.7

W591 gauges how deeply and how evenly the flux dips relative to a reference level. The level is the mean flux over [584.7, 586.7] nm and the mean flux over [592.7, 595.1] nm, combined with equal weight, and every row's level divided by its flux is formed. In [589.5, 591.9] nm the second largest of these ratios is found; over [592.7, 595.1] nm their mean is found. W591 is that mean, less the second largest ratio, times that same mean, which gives -0.002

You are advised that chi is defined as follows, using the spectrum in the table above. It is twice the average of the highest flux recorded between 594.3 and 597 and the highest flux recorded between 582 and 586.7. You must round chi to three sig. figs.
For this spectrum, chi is 31.9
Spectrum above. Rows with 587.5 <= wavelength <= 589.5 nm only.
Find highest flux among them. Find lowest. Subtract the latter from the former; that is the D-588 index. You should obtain 1.1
